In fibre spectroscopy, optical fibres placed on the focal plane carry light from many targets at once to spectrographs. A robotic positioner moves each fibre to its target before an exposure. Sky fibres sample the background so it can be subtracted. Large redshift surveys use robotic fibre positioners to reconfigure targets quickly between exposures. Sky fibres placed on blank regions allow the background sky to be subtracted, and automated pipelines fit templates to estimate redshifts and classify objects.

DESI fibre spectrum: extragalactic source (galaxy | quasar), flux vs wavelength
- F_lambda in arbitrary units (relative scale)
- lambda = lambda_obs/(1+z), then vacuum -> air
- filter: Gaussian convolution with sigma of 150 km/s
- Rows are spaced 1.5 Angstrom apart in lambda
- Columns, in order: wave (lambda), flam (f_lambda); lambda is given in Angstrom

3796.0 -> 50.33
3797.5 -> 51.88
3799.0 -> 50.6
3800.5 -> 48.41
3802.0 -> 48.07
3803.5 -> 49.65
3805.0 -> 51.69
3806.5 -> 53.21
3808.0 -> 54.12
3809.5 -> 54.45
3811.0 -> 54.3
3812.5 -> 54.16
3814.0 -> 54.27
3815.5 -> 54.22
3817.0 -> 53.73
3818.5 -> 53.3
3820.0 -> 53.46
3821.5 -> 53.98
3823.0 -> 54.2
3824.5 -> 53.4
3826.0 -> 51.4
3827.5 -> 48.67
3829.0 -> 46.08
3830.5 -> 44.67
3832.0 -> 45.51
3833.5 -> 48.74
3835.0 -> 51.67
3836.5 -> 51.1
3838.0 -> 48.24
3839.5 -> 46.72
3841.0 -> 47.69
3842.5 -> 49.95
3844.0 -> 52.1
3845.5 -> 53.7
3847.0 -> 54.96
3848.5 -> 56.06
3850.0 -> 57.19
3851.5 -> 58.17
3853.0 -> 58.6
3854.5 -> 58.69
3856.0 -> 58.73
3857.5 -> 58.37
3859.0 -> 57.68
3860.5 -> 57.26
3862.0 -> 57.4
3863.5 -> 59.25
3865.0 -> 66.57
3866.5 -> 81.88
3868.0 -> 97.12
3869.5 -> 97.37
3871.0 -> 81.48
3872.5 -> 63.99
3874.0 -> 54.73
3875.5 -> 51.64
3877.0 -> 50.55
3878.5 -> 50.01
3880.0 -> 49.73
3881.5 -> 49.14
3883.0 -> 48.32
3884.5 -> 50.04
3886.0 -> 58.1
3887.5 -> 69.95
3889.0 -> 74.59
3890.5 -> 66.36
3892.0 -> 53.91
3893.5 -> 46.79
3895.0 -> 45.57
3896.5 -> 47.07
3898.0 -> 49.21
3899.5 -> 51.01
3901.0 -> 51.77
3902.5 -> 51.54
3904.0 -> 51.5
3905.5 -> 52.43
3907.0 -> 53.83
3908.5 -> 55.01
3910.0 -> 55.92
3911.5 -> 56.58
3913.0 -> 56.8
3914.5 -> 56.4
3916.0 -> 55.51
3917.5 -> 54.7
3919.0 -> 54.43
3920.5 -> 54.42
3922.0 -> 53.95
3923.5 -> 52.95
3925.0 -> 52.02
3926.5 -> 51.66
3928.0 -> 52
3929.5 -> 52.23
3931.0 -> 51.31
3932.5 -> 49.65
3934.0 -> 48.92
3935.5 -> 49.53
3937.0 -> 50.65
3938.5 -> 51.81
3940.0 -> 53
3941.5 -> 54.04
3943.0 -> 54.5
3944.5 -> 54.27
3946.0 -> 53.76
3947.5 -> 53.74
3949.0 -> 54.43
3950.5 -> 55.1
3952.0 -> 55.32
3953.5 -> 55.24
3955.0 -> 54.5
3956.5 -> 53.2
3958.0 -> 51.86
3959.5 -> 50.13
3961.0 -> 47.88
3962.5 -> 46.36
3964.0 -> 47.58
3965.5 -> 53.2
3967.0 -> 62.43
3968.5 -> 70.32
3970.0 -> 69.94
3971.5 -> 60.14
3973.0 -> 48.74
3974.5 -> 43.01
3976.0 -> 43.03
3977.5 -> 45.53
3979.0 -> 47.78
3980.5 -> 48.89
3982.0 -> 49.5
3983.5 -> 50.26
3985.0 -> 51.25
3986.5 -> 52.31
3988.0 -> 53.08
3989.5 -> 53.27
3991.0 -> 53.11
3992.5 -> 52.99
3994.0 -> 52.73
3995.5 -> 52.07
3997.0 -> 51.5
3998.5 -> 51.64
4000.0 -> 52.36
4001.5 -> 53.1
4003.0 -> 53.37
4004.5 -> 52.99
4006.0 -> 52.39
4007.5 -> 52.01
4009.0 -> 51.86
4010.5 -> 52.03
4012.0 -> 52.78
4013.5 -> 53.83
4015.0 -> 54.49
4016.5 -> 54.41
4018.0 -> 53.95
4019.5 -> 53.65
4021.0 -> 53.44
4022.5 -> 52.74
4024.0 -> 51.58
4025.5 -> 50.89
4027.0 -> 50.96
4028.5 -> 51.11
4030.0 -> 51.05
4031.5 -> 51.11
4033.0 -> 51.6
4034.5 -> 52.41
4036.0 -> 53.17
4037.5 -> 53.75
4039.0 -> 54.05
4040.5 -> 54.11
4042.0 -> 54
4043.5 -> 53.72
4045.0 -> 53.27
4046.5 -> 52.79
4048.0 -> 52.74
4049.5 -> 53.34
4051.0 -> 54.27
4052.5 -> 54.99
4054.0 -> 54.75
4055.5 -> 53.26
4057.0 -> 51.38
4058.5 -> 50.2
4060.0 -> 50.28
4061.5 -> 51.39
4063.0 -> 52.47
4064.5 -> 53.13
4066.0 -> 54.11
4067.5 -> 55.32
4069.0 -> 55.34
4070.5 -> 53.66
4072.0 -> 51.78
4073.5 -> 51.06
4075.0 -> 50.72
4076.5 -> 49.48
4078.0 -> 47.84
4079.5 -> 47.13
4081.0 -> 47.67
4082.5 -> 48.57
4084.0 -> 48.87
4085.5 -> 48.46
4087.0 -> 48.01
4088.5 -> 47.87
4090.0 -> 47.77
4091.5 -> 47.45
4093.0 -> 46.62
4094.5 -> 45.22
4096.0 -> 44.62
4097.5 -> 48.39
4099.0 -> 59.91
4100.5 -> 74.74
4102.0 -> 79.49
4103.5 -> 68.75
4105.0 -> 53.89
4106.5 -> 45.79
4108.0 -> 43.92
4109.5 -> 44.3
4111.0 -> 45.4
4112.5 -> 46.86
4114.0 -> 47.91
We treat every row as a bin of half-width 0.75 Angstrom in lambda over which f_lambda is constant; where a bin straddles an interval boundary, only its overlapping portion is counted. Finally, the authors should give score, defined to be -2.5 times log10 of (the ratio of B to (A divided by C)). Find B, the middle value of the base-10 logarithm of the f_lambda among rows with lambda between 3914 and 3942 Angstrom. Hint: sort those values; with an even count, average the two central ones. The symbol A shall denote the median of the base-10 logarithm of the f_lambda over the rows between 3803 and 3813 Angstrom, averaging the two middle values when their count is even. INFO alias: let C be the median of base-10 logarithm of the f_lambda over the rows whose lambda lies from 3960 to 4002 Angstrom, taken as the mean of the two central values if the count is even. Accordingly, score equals -0.58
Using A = 1.733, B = 1.72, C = 1.71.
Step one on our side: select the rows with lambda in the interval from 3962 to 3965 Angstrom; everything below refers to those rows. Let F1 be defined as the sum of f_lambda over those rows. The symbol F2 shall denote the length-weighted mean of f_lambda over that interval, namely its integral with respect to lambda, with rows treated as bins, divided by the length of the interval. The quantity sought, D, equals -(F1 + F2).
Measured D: -141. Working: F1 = 94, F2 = 48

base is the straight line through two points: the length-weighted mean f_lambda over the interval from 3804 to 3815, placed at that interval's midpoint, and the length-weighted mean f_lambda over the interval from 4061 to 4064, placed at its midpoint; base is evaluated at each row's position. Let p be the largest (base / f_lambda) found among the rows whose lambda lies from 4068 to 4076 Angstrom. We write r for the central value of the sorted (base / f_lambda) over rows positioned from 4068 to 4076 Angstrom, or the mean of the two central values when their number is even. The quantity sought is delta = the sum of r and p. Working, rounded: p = 1.03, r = 1.00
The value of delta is 2.03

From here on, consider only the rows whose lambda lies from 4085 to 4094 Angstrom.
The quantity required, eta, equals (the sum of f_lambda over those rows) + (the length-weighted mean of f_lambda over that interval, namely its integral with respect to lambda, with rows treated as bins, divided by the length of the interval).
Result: 334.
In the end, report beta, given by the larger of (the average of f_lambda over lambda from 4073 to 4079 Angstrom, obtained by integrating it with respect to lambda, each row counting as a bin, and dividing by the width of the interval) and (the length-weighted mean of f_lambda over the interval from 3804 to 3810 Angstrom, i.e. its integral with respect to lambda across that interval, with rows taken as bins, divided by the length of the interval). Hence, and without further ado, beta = 53.2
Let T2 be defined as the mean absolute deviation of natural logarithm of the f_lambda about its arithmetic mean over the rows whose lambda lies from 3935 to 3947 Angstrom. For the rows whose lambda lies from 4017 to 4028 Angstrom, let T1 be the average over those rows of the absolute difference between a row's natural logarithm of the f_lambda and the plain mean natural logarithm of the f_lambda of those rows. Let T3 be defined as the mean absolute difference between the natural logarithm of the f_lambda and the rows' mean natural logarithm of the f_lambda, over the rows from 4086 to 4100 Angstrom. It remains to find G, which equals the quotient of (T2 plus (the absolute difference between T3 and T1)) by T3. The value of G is 1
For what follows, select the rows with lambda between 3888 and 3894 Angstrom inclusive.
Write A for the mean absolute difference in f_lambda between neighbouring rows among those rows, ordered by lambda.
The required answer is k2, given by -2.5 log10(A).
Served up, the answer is -2.4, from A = 9.27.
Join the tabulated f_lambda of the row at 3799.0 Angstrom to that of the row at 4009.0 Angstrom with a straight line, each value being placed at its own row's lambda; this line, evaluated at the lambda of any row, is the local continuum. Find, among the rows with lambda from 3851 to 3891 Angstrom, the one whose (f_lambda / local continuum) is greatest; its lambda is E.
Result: 3869.5 Angstrom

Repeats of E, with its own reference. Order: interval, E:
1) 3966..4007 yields 3968.5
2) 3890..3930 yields 3890.5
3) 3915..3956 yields 3916.0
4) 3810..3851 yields 3850.0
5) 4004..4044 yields 4015.0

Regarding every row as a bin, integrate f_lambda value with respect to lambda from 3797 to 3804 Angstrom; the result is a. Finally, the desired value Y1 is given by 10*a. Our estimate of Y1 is 3475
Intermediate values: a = 348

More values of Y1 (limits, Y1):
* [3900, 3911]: 5849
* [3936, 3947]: 5839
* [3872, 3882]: 5264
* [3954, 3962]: 4118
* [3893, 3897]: 1857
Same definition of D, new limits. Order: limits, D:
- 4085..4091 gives -240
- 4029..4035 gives -258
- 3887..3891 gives -281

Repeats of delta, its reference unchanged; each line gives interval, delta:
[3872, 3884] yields 2.16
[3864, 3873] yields 1.48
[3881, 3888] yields 2.16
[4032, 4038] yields 2.00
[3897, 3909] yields 2.11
